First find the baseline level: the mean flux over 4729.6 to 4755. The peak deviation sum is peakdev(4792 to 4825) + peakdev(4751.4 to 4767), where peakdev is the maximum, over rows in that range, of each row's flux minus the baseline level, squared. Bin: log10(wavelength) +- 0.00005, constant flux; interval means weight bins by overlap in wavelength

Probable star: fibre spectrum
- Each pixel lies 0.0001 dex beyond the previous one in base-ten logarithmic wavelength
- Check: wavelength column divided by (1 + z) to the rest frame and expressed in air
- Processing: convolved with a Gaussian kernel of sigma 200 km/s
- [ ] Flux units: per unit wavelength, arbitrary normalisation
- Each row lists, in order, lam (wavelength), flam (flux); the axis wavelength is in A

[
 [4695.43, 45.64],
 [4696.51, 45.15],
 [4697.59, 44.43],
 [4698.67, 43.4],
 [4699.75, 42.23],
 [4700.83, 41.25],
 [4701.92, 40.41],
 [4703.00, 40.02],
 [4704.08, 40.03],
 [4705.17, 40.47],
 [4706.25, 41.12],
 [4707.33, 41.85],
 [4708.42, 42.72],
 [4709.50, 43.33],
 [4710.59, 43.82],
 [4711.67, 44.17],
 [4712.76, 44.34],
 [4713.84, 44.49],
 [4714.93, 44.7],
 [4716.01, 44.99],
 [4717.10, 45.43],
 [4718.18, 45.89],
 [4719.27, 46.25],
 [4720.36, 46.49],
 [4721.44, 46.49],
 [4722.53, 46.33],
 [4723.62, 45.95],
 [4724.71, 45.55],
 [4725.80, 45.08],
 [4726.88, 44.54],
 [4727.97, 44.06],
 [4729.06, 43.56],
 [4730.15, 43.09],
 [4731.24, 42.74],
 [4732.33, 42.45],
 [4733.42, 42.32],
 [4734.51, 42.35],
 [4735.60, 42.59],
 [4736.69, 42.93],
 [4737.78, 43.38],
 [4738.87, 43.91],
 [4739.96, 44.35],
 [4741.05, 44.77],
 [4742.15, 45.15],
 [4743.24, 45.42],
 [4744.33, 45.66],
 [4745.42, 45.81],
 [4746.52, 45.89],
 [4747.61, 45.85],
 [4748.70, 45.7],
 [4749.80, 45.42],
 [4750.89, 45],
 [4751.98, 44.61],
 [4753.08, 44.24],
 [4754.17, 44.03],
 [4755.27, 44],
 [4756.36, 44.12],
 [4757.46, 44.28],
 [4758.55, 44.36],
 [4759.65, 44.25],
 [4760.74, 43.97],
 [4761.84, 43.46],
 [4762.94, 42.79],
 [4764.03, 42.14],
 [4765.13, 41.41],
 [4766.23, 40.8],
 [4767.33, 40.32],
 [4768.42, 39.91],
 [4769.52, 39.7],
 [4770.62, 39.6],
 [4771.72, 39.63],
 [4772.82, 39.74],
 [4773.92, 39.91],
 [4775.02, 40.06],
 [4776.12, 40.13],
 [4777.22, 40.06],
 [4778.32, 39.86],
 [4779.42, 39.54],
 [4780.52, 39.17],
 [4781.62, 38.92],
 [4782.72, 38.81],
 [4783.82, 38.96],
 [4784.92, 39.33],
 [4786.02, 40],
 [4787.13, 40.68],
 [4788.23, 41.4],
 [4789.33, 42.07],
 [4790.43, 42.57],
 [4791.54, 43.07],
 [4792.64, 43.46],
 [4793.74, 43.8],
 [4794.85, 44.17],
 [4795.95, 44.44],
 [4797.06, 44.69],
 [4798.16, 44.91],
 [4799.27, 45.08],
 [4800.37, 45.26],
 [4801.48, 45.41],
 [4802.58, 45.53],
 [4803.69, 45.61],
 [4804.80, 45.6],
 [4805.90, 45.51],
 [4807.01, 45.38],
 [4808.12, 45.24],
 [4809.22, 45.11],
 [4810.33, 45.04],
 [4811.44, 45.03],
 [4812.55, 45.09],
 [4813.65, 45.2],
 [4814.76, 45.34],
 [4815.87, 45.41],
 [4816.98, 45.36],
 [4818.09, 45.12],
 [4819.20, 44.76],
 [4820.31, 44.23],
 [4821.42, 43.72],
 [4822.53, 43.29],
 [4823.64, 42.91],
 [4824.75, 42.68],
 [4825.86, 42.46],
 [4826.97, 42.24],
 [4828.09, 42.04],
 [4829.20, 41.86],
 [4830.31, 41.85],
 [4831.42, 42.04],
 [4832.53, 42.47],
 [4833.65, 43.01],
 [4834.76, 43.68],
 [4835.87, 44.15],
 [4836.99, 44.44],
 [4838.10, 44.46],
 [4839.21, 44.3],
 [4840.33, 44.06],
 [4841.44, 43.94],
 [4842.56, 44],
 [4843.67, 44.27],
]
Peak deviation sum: 14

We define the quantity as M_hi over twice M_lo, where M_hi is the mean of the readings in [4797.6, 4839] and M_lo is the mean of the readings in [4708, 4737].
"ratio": 0.499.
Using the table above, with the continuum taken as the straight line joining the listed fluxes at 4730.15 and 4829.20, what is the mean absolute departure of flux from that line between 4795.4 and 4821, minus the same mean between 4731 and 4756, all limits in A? 1.4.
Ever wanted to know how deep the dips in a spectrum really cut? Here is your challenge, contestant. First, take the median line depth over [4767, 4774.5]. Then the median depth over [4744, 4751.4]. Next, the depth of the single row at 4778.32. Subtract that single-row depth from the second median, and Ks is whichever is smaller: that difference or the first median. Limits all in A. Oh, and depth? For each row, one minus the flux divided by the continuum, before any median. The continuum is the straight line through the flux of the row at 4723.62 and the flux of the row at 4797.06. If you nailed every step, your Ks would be -0.118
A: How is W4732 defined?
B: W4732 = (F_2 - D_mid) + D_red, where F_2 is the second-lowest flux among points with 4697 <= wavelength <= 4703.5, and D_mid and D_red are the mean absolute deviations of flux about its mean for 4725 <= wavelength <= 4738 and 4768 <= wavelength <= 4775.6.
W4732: 39.8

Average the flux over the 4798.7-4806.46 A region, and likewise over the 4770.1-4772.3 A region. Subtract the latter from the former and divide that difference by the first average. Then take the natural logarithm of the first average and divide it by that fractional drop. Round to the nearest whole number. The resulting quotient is 30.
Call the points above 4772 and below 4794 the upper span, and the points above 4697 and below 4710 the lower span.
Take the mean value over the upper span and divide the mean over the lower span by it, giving 1.03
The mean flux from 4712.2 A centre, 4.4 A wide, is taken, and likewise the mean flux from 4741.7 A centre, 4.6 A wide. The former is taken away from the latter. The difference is 1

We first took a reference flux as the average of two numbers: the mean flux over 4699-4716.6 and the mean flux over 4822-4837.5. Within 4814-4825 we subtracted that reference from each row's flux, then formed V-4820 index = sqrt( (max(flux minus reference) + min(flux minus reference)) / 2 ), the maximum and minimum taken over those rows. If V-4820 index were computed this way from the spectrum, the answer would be 1.2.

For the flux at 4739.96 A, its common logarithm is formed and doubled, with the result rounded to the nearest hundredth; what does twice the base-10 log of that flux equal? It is 3.29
